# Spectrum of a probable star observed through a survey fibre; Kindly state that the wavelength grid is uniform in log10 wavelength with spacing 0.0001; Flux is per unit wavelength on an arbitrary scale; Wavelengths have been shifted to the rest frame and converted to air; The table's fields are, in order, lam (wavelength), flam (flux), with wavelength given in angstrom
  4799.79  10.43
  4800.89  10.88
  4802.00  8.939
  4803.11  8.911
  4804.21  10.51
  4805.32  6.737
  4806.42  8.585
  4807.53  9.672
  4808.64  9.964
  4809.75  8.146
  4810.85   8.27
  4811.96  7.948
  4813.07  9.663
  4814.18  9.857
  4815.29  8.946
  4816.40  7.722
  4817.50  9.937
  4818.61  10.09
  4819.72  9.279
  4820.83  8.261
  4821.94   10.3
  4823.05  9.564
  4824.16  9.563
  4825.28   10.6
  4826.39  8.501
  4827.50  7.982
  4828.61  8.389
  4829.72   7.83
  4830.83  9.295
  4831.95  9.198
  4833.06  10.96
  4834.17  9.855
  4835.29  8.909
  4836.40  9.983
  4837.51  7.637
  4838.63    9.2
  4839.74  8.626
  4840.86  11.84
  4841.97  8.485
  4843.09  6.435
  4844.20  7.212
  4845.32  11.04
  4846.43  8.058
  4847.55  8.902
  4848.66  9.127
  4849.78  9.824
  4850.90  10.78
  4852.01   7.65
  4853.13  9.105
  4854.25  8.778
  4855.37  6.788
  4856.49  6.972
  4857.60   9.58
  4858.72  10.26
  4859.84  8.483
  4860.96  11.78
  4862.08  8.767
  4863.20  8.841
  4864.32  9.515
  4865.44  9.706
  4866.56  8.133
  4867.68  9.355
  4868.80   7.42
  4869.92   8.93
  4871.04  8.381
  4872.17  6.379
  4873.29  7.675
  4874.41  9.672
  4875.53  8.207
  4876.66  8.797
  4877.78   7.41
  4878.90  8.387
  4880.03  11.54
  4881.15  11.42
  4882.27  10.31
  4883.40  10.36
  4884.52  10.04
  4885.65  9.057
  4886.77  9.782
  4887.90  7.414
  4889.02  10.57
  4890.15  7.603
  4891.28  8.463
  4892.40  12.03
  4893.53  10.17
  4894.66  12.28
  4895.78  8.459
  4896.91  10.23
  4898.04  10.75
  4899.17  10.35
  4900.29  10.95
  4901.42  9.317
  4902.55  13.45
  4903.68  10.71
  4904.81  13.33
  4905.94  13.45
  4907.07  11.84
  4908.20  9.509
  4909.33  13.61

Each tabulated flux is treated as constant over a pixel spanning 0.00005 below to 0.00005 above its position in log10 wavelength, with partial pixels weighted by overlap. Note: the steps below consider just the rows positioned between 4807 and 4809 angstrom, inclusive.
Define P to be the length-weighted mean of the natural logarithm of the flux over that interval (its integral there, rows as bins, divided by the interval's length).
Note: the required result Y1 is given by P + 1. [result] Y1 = 3.28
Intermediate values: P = 2.28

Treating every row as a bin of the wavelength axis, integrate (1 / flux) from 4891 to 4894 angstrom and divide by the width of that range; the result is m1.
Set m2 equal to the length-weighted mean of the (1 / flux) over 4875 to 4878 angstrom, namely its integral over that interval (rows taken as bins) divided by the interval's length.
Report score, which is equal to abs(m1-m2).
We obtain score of 0.024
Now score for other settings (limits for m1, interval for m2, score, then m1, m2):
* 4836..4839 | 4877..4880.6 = 0.001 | 0.114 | 0.114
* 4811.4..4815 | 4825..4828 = 0.004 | 0.110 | 0.114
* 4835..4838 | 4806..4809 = 0.008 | 0.115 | 0.107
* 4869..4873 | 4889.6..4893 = 0.019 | 0.130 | 0.111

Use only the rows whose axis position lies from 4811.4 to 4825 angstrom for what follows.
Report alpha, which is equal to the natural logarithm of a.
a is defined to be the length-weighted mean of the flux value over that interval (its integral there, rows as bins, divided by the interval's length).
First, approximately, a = 9.3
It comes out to 2.23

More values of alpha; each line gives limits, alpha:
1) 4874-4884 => 2.26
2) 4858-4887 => 2.22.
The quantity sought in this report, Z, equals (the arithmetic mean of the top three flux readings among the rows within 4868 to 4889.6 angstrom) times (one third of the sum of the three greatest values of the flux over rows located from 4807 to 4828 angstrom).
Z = 115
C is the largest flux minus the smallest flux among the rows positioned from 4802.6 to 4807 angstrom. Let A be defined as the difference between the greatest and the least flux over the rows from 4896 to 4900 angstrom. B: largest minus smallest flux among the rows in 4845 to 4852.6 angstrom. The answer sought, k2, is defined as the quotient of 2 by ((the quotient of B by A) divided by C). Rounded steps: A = 0.5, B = 3.39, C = 3.8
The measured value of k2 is 1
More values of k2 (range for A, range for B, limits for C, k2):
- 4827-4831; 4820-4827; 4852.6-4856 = 3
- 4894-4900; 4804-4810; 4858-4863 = 7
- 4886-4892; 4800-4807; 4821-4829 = 4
